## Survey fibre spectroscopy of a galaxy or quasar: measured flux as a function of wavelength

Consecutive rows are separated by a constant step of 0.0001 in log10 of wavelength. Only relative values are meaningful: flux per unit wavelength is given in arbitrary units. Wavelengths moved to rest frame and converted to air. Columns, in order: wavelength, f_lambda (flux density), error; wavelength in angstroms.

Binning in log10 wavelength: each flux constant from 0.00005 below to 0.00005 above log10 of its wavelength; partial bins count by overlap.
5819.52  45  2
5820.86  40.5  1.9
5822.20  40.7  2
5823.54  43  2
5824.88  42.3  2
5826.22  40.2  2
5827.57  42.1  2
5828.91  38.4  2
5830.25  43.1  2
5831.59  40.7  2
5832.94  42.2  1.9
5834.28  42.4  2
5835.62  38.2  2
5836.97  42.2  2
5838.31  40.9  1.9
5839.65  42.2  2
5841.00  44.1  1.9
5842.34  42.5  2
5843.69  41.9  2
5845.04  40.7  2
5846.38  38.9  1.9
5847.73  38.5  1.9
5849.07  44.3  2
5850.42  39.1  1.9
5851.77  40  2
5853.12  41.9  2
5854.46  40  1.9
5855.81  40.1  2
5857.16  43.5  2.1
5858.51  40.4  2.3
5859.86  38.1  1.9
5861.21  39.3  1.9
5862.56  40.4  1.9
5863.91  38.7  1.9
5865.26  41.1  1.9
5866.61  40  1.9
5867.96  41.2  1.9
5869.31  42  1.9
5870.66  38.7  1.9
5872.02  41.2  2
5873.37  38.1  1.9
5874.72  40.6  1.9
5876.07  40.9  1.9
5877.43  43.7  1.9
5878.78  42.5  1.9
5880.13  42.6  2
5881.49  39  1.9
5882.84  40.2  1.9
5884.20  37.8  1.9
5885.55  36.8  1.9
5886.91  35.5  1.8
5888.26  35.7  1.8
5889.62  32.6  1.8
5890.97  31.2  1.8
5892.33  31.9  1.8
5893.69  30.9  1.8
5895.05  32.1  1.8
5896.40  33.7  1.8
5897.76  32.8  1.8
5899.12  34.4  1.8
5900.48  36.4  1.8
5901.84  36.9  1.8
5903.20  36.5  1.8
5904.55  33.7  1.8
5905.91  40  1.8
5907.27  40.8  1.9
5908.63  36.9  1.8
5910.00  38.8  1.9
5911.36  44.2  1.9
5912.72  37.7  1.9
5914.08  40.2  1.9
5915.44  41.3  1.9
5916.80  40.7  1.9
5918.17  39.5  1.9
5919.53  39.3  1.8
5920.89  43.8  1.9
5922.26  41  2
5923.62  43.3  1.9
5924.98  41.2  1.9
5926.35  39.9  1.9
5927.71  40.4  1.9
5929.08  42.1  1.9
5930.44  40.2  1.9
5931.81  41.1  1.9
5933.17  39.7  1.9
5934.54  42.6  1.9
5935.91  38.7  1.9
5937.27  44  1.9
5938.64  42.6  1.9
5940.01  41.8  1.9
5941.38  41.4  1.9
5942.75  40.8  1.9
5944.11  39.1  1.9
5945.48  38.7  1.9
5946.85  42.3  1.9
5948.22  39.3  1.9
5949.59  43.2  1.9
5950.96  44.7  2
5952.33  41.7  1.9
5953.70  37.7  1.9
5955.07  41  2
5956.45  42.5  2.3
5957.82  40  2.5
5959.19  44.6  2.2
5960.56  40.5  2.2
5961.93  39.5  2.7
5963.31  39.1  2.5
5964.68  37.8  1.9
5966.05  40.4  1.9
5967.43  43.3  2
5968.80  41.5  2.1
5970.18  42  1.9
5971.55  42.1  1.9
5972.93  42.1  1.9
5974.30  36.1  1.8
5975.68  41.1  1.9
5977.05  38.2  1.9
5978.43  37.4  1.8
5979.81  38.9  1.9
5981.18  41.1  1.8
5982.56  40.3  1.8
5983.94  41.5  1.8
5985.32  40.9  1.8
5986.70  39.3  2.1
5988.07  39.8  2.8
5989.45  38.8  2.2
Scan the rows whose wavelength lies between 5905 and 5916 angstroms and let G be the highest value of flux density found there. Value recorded 44.2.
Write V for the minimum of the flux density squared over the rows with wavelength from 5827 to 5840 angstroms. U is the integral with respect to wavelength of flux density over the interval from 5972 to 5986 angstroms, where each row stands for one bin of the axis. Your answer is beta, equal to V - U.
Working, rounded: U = 557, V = 1459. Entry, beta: 902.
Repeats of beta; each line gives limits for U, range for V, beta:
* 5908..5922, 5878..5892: 410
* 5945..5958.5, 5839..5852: 927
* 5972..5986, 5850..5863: 895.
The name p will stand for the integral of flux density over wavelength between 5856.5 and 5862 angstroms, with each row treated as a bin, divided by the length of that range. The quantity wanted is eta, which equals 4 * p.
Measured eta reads 161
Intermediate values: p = 40.3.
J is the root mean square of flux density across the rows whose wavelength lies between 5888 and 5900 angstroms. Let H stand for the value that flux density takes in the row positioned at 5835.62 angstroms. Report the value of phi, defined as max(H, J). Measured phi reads 38.2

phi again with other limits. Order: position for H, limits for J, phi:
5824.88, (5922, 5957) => 42.3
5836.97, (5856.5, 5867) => 42.2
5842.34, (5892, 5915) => 42.5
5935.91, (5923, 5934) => 41.0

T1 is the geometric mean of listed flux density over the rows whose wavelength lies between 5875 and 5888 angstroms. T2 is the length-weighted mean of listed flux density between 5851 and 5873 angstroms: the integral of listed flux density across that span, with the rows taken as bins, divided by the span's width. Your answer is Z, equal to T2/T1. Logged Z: 1.01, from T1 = 39.8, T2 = 40.4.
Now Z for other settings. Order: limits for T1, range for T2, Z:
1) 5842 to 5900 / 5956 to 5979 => 1.05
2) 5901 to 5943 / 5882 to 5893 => 0.88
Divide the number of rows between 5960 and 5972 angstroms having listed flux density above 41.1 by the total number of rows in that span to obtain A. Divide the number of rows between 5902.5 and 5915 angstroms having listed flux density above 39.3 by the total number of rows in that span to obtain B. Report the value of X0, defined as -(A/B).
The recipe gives -1.0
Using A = 0.44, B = 0.44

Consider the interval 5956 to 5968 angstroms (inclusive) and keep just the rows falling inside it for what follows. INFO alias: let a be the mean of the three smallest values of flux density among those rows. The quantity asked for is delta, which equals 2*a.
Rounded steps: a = 38.8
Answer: 77.6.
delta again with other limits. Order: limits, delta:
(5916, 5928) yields 79.1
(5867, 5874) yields 78.7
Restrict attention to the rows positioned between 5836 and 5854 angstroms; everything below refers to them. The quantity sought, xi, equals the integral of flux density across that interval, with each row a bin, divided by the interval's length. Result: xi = 41.3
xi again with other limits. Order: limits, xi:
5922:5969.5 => 41.1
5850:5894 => 39.0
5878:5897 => 36.0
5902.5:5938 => 40.3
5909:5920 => 40.1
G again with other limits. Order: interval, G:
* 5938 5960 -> 44.7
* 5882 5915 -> 44.2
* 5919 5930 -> 43.8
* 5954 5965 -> 44.6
